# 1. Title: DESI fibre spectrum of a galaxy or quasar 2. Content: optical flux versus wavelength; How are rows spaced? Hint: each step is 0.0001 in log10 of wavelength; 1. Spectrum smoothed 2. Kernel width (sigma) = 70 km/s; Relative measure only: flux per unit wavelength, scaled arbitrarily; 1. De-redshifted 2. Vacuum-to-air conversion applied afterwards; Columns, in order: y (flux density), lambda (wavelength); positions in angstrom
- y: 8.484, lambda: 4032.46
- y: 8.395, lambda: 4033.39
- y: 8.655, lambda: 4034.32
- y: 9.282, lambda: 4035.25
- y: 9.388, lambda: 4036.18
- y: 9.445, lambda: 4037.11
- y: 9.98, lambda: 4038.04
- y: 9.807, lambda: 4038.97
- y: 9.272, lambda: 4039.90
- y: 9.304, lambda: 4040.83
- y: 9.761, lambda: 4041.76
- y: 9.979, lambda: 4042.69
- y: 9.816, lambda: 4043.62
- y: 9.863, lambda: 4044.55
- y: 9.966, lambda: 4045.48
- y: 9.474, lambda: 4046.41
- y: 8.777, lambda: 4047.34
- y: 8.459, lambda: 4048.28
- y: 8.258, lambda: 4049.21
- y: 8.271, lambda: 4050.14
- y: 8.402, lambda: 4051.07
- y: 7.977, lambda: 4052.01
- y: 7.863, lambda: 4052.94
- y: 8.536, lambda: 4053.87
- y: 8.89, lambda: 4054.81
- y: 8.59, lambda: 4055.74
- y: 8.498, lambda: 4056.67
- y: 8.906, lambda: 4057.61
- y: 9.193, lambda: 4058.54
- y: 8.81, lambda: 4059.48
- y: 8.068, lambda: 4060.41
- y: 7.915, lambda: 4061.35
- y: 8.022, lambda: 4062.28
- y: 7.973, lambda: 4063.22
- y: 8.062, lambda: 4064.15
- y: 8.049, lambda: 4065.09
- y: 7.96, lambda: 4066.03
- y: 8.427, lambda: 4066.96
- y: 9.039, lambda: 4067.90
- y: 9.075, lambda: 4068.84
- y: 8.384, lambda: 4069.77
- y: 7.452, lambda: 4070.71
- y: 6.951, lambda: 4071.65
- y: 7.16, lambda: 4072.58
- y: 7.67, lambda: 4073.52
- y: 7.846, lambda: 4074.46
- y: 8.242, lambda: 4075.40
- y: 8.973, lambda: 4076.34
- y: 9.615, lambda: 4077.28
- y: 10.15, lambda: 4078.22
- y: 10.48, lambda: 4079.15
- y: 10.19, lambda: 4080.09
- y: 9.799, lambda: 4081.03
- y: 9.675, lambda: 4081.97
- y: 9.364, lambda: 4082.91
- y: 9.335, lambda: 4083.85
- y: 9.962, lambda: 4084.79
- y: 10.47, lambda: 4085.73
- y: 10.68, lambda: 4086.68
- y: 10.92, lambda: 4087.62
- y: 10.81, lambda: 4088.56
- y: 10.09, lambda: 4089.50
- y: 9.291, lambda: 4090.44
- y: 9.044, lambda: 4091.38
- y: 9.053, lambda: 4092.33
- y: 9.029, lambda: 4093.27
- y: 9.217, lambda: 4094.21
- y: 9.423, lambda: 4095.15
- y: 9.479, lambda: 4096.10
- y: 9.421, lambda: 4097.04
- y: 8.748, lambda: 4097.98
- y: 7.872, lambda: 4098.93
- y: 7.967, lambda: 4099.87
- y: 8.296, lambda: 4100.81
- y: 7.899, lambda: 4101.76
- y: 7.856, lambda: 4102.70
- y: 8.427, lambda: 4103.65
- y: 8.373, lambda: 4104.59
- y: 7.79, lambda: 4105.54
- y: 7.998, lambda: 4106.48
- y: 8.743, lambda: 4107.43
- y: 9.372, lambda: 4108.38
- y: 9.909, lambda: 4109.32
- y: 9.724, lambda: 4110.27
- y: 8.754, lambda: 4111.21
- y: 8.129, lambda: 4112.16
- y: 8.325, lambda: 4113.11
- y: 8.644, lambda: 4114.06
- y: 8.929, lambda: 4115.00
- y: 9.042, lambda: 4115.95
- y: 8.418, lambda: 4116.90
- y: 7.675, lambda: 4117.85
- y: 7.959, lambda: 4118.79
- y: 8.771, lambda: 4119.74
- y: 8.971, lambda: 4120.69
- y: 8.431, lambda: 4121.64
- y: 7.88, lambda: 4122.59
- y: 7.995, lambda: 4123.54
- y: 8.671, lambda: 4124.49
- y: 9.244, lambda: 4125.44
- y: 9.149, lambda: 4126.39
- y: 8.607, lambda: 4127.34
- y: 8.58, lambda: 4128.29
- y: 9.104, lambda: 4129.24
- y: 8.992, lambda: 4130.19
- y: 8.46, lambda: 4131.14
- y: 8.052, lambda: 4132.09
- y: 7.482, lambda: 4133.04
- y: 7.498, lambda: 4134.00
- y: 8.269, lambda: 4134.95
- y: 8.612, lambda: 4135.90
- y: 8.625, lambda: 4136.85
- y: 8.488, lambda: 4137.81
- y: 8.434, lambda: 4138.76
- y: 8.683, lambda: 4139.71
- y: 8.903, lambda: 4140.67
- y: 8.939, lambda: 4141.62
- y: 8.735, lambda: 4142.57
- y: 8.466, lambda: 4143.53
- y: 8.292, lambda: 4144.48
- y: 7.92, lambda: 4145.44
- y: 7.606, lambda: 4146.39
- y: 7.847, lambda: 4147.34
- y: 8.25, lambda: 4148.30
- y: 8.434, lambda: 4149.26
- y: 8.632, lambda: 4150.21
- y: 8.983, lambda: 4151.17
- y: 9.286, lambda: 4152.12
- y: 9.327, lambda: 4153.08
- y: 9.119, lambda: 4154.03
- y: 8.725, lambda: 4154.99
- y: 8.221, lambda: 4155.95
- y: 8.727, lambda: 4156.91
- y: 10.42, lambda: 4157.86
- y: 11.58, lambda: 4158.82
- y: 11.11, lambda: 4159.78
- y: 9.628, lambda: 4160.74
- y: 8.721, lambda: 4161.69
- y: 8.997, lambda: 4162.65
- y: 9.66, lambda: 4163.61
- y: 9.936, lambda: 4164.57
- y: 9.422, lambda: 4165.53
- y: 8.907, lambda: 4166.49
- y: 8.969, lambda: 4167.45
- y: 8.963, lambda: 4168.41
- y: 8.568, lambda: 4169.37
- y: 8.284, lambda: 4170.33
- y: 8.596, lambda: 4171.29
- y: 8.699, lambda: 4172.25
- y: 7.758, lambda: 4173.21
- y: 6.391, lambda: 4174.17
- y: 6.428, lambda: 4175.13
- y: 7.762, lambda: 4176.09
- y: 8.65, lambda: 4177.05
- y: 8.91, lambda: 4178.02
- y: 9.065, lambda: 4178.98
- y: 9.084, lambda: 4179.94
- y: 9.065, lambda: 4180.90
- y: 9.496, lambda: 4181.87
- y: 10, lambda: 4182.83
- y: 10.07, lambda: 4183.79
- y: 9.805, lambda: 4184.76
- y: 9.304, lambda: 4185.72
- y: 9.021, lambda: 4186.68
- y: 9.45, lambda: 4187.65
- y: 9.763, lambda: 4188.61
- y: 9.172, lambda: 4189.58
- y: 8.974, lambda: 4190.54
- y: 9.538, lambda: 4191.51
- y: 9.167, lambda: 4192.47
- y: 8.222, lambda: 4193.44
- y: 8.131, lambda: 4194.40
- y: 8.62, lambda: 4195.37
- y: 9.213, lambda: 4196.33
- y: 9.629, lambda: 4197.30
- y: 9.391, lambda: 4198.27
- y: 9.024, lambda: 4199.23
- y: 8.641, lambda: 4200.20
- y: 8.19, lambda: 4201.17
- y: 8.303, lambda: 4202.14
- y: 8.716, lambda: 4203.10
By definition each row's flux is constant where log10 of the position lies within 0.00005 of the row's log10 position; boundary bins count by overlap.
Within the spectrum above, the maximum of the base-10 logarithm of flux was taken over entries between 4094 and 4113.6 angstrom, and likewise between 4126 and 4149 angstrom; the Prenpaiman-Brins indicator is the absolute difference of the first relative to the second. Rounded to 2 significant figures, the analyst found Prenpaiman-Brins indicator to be 0.035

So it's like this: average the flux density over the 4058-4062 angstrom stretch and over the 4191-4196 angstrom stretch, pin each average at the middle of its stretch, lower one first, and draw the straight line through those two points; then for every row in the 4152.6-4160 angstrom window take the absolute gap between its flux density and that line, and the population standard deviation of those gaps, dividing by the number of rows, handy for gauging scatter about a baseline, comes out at 1.0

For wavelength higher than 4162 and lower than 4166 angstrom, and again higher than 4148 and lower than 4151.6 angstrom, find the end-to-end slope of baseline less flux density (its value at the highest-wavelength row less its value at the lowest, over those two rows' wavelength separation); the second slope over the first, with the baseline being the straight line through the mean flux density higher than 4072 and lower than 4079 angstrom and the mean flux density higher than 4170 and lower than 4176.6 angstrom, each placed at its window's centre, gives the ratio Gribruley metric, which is 1.7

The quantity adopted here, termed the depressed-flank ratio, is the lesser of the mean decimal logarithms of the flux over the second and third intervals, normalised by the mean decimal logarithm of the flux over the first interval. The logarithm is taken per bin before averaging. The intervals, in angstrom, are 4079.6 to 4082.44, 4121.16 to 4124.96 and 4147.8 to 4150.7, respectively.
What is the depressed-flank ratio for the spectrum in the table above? 0.920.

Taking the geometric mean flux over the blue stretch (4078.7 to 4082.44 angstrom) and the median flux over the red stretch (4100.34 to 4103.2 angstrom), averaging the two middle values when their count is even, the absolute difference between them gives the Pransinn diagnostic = 2.1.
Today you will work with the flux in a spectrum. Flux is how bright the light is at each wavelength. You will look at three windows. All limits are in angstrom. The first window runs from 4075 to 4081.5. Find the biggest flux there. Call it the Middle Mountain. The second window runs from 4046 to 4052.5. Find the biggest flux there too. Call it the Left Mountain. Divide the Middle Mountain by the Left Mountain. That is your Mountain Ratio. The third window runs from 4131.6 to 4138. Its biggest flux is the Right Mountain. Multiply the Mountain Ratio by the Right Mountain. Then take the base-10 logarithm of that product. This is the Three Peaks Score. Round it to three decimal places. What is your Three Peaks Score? 0.980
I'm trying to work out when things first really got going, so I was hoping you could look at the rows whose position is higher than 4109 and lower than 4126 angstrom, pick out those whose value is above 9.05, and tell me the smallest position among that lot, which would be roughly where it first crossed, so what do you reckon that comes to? 4109.32 angstrom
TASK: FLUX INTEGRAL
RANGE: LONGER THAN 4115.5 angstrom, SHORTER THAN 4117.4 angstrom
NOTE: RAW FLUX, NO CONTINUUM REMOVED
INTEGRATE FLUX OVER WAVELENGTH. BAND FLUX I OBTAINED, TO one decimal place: 16.5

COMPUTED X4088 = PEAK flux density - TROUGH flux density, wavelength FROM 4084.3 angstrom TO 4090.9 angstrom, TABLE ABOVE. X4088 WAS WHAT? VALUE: 1.6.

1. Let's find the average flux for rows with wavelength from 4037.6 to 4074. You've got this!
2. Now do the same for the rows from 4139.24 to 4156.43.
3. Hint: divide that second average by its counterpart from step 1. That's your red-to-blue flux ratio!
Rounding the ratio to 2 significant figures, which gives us 0.99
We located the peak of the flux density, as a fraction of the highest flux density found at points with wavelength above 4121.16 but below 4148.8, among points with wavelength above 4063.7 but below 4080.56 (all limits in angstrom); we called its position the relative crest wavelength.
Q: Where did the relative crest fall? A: 4079.15 angstrom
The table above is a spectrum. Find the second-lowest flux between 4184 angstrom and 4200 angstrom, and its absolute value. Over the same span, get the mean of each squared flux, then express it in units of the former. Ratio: 10.2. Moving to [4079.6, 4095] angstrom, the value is 10.7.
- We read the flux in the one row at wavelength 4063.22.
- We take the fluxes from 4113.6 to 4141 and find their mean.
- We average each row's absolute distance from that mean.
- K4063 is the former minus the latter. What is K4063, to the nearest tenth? 7.6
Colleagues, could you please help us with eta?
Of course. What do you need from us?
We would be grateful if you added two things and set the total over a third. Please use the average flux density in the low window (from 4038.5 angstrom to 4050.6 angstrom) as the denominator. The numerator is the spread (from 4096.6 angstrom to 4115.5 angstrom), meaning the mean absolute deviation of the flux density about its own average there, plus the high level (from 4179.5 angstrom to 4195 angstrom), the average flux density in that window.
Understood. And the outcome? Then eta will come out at 1.05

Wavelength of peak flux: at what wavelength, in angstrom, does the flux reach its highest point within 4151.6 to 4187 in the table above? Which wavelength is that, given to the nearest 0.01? 4158.82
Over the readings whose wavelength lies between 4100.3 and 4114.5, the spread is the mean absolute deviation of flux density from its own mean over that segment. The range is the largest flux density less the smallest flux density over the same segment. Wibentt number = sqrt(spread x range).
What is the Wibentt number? 1.0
